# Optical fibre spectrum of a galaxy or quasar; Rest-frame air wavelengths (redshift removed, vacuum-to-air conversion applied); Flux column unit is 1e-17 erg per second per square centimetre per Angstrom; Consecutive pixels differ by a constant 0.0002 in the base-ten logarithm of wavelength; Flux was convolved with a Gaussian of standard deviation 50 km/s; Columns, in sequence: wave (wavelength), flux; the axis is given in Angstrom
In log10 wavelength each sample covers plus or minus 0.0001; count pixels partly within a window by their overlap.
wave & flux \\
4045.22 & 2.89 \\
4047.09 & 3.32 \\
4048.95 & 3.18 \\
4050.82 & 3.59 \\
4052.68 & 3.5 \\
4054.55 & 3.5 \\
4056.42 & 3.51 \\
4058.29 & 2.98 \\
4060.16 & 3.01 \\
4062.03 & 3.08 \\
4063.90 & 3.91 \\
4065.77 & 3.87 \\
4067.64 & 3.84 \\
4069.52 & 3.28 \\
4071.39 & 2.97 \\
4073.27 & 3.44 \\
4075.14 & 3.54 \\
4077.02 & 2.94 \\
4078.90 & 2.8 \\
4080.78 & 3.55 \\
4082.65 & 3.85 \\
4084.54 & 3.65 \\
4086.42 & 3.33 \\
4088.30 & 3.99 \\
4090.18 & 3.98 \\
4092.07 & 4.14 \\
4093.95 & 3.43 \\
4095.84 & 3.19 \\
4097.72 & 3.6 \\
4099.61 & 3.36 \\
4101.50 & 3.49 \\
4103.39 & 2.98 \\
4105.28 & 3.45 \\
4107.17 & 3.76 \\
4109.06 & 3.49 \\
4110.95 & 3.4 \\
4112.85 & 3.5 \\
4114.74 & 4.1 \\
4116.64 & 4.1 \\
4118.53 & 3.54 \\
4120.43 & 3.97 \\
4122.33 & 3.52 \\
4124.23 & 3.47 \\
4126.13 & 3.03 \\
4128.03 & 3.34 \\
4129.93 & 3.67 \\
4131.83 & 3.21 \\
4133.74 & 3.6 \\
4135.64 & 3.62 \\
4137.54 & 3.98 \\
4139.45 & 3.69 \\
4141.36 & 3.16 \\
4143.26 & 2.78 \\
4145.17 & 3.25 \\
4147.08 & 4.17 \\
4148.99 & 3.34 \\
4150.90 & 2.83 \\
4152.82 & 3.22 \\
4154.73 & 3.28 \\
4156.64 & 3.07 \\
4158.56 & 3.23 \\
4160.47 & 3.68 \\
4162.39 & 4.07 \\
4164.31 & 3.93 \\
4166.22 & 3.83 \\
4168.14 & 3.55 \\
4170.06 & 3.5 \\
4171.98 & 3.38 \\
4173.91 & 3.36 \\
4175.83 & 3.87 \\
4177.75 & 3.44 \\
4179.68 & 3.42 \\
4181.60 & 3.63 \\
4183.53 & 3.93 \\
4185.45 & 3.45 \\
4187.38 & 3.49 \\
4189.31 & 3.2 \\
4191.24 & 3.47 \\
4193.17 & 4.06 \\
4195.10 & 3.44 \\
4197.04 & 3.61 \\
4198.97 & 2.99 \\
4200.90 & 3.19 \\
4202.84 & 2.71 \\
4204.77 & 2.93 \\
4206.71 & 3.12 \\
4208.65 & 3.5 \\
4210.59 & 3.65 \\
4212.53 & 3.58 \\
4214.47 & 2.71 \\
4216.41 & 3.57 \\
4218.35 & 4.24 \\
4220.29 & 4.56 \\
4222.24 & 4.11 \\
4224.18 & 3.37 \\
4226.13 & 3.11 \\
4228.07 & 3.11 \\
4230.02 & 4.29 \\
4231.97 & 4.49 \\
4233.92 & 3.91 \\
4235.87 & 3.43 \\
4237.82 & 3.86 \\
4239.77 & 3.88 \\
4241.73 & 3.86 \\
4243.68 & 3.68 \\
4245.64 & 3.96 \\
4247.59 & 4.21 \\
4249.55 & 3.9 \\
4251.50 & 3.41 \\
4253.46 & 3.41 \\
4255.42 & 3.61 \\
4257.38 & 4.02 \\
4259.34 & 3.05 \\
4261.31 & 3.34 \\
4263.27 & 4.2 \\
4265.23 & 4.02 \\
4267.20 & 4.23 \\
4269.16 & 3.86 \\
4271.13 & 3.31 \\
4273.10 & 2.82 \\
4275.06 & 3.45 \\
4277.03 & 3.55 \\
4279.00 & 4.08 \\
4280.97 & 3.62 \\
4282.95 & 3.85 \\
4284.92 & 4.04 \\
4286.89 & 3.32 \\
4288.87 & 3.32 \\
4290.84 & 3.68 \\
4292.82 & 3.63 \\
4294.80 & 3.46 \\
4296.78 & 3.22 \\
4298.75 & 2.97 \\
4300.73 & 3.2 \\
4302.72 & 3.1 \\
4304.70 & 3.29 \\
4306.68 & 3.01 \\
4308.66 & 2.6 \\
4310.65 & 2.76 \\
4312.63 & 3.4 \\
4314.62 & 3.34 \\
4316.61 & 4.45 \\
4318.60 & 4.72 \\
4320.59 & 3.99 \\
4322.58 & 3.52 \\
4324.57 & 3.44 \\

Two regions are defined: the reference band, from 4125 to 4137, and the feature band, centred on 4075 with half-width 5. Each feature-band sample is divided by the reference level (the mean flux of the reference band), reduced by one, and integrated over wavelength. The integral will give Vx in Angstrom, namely -0.8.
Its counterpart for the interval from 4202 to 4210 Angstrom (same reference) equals -0.8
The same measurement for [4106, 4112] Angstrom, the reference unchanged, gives 0.2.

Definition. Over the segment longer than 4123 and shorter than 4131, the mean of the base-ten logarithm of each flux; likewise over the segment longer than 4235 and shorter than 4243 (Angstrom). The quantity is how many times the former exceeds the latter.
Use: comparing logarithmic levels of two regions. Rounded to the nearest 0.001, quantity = 0.919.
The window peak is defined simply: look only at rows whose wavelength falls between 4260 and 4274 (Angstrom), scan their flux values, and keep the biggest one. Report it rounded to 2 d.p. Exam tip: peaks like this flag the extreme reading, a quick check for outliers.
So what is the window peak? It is 4.23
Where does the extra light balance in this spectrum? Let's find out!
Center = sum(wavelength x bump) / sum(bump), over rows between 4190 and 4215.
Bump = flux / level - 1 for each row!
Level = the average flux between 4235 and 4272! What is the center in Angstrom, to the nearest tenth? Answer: 4205.0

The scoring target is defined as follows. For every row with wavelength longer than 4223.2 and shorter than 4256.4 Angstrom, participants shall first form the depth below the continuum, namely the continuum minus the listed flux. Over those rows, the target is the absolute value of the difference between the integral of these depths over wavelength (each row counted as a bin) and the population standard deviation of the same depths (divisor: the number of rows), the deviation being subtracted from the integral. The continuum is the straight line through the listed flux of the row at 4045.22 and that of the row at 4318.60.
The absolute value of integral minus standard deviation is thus 15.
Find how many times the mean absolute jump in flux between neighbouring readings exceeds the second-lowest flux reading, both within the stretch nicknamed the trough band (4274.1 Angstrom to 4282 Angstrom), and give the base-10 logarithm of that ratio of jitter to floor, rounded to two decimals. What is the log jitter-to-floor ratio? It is -0.99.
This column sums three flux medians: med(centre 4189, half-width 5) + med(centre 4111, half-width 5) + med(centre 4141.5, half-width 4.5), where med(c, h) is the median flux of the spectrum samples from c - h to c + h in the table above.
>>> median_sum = 10.2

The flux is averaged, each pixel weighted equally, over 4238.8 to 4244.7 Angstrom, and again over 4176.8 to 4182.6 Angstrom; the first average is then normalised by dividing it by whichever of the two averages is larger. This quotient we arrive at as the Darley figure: 1.000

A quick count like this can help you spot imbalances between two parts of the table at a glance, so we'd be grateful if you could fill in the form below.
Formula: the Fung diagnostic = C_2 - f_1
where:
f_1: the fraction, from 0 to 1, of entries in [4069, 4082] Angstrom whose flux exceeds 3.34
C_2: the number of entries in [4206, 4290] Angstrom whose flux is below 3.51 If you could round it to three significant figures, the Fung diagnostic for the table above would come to 15.6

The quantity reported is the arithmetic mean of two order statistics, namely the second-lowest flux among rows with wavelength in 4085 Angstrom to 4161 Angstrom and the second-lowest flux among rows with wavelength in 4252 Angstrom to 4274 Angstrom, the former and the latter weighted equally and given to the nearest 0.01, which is 2.94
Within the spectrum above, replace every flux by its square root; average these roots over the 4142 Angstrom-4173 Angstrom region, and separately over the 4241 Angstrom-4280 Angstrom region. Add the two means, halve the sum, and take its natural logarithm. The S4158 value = 0.635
